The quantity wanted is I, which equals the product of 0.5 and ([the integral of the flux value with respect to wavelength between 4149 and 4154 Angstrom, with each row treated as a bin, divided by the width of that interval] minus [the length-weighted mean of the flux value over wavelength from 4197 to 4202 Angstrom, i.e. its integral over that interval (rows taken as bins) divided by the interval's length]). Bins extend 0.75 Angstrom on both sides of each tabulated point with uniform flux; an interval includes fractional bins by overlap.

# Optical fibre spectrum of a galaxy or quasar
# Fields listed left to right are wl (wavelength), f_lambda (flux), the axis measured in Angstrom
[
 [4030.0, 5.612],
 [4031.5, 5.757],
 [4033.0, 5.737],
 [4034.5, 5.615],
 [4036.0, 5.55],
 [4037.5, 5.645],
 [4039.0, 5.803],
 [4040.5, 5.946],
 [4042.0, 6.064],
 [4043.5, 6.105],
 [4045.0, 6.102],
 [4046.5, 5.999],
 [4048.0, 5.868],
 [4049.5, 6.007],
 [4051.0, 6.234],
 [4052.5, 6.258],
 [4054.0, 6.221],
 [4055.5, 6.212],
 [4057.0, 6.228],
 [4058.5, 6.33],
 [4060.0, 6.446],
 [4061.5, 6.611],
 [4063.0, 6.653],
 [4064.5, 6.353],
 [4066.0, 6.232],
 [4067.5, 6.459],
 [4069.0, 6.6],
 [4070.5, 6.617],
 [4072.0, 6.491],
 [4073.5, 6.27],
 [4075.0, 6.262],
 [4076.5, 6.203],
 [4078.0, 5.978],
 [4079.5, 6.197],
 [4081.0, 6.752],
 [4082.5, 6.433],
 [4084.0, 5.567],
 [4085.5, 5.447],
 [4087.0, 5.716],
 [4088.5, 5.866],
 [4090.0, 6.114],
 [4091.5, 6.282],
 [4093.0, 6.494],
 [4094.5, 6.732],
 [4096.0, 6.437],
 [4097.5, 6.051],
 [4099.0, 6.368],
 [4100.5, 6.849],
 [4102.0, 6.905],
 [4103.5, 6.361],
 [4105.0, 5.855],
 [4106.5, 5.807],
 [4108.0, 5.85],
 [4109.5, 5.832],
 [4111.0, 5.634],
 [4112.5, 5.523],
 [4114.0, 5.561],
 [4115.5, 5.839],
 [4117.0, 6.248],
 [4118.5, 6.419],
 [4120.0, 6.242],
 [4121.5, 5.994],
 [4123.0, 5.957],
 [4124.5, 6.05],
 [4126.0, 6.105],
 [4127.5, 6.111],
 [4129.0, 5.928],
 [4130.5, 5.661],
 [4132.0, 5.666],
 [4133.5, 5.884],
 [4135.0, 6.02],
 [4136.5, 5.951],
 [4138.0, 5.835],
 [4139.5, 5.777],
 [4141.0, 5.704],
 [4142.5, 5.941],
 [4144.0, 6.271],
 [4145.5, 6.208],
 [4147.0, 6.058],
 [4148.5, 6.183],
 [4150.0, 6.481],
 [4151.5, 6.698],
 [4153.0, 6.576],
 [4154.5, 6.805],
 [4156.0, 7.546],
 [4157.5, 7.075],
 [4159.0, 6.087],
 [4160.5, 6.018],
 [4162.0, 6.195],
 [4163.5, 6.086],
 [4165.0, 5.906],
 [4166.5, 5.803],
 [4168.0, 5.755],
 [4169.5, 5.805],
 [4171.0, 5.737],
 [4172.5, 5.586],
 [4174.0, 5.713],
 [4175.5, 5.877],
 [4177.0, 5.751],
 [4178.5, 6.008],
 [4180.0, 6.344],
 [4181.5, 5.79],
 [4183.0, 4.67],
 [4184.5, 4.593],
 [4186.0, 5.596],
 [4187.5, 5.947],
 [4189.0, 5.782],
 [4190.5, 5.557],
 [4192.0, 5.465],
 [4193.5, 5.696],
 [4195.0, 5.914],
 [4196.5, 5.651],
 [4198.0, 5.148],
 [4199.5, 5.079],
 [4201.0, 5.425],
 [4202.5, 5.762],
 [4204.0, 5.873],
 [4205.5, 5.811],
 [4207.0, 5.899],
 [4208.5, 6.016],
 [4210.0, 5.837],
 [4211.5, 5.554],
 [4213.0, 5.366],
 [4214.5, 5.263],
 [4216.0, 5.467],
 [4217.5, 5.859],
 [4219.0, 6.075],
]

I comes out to 0.7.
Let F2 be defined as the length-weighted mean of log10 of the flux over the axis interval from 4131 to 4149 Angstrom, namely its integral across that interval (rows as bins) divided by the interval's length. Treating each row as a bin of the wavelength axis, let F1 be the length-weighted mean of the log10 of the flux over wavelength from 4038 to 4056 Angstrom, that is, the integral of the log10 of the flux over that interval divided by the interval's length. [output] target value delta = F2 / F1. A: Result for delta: 0.99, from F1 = 0.782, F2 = 0.774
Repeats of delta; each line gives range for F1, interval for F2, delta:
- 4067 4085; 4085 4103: 1.00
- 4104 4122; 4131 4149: 1.00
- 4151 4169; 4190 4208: 0.93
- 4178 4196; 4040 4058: 1.05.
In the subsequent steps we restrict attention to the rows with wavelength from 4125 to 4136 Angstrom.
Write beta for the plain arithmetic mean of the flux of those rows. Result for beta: 5.9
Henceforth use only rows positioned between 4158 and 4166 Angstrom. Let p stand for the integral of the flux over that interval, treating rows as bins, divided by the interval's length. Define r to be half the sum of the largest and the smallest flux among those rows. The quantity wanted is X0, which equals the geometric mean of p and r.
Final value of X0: 6.1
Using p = 6.1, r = 6.05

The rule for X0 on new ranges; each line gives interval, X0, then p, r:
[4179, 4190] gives 5.5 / 5.5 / 5.47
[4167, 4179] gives 5.8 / 5.8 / 5.80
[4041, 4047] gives 6.1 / 6.1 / 6.05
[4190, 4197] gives 5.7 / 5.7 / 5.69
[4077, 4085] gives 6.2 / 6.2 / 6.16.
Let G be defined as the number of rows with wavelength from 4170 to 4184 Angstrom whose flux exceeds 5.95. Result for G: 2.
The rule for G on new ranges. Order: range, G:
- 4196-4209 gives 1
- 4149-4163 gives 9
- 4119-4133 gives 6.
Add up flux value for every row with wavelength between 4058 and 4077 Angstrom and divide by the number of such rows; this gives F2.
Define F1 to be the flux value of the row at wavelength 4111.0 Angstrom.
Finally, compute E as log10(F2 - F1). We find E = -0.10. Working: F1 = 5.634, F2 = 6.4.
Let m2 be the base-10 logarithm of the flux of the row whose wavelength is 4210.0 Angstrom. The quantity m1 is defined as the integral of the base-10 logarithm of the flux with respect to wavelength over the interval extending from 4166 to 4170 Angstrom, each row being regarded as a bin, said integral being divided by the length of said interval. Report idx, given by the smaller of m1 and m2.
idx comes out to 0.762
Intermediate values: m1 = 0.762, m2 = 0.766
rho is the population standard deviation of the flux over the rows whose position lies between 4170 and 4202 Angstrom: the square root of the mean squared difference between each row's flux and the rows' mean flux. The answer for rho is 0.41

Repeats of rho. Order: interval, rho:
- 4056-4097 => 0.33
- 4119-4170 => 0.40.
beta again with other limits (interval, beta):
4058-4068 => 6.4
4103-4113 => 5.8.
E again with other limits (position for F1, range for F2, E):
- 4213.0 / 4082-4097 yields -0.13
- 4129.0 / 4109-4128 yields -1.46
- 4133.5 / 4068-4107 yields -0.43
